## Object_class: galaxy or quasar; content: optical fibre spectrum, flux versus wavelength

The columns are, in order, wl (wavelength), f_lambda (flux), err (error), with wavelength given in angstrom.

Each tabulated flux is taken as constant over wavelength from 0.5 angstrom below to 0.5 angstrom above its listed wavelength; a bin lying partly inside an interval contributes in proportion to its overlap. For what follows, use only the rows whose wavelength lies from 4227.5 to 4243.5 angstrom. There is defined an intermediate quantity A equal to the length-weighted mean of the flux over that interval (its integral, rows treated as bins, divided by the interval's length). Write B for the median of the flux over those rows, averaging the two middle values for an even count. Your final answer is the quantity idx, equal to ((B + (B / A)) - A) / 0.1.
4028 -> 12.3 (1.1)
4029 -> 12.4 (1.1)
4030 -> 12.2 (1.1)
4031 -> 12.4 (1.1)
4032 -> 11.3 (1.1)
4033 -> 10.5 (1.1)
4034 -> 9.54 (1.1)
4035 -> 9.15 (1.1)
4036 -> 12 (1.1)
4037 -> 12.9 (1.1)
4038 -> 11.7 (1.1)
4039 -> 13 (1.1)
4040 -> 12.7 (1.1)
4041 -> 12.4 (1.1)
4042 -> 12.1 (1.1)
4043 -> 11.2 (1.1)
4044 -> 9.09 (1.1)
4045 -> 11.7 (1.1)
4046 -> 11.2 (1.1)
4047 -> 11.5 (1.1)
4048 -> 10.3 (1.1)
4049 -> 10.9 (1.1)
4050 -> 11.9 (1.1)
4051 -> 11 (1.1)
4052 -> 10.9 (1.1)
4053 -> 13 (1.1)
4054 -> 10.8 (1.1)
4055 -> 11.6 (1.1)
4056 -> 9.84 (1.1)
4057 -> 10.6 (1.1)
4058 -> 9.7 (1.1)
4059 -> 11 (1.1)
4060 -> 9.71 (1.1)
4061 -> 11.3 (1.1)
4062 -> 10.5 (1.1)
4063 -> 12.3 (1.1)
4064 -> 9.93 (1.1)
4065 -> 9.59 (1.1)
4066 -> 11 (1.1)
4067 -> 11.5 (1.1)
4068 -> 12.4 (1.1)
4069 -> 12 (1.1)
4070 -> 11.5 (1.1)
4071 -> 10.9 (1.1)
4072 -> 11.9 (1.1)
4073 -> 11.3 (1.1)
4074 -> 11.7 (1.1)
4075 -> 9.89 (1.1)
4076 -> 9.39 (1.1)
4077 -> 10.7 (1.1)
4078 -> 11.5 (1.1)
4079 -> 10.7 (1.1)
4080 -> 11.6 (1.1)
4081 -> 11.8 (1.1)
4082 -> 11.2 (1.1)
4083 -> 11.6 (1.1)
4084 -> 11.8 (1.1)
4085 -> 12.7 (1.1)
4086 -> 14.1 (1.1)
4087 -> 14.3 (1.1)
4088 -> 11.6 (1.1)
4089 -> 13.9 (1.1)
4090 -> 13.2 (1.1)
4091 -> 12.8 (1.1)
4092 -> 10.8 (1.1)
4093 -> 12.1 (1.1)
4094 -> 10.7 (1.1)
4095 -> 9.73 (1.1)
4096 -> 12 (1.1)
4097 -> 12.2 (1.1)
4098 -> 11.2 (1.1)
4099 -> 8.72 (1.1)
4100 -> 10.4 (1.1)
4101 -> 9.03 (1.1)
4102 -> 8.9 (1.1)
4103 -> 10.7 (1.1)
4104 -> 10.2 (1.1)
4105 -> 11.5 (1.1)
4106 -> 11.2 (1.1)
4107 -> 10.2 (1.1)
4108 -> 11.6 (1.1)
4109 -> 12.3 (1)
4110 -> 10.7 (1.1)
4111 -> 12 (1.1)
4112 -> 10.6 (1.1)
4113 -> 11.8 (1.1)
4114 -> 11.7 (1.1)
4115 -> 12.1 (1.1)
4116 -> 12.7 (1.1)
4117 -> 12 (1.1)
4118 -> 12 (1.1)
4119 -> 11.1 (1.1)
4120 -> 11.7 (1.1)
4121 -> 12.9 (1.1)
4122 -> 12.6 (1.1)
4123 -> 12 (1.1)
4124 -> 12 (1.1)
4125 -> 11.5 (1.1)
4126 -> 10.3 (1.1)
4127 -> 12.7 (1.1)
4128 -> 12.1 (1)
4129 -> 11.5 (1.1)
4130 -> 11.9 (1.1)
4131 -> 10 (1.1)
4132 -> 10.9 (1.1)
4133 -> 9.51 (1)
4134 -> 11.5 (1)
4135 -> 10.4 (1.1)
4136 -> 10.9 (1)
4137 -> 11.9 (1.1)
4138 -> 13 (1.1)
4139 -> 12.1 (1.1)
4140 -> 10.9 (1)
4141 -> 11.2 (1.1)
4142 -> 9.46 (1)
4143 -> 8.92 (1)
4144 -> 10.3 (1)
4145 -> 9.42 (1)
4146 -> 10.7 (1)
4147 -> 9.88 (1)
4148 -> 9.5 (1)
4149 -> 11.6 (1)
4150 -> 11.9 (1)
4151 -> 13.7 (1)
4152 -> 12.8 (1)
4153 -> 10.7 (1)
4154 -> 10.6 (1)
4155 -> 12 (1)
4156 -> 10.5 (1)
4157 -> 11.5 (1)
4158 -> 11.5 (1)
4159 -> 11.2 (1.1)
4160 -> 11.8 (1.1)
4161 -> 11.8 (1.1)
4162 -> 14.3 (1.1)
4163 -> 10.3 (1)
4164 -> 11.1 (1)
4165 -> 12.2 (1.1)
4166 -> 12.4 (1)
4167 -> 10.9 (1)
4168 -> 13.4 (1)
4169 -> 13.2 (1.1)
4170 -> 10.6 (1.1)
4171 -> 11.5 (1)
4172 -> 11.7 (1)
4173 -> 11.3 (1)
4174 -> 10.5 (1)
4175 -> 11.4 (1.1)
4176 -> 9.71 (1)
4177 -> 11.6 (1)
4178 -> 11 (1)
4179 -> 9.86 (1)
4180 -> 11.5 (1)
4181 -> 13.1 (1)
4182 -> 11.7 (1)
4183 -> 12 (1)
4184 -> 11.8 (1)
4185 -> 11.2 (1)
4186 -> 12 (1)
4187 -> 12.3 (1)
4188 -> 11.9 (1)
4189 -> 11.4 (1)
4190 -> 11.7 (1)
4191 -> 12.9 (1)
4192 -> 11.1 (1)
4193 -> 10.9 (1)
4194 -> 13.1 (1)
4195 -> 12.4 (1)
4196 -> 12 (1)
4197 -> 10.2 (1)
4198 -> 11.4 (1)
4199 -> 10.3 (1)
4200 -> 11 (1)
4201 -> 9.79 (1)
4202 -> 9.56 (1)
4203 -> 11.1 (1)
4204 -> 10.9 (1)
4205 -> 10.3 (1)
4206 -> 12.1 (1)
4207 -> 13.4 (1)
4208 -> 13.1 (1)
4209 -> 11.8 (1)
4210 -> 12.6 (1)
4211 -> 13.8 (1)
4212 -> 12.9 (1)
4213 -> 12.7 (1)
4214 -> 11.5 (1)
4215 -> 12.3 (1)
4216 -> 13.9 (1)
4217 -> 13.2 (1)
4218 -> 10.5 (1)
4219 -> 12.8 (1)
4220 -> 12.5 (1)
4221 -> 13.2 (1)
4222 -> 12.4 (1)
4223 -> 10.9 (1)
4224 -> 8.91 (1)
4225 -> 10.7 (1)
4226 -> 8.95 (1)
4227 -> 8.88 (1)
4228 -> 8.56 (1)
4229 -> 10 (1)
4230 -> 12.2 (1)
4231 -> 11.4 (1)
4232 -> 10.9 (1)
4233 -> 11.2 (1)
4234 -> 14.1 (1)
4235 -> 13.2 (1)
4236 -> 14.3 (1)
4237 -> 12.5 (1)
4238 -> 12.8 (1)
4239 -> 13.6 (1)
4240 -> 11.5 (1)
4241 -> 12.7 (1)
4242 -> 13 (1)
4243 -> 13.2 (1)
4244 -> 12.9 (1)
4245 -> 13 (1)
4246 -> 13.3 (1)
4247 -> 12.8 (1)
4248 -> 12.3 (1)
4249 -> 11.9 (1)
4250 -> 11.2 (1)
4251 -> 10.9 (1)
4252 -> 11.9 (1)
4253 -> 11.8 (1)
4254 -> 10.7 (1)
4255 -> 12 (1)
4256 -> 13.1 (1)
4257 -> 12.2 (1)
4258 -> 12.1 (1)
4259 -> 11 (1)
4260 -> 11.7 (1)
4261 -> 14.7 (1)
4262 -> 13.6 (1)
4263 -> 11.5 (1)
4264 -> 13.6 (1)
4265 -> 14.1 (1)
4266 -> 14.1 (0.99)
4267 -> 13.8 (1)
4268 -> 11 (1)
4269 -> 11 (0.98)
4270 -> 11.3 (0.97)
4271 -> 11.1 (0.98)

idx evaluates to 14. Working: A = 12.2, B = 12.6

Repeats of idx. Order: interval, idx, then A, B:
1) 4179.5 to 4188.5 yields 10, 11.9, 11.9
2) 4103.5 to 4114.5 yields 13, 11.3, 11.5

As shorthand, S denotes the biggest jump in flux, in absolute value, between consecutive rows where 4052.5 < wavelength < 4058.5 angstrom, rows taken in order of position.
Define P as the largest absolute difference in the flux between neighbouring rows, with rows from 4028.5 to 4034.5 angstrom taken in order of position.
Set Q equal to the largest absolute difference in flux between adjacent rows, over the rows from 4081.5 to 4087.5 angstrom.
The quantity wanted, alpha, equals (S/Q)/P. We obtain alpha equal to 1.4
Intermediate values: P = 1.1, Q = 1.4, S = 2.2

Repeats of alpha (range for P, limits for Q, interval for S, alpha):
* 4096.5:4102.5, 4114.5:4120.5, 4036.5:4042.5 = 0.6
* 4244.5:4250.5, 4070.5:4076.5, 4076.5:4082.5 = 0.7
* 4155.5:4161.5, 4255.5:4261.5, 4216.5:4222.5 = 0.9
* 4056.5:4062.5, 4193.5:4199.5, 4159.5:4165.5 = 1.4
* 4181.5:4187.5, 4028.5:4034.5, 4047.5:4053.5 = 2.4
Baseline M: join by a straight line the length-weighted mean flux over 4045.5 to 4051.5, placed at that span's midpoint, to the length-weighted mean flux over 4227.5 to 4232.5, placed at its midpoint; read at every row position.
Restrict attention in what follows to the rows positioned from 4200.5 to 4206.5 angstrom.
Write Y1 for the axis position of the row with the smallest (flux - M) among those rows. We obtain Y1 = 4202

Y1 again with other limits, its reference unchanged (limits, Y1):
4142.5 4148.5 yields 4143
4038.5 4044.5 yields 4044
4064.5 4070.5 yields 4065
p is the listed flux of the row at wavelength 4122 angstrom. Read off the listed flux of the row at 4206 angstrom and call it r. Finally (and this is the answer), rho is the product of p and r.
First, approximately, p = 12.6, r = 12.1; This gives 152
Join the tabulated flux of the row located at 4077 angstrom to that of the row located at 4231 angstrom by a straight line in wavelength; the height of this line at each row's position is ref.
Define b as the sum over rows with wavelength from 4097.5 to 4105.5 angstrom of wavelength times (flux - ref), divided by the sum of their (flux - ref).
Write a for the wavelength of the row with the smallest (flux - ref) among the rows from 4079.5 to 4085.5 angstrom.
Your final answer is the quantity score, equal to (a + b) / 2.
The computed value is 4091.3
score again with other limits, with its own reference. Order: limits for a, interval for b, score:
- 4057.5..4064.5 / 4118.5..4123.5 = 4089.7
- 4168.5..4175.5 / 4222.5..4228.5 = 4200.1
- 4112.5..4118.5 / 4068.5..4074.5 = 4092.7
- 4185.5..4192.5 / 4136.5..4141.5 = 4165.1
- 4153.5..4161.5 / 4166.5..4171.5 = 4162.3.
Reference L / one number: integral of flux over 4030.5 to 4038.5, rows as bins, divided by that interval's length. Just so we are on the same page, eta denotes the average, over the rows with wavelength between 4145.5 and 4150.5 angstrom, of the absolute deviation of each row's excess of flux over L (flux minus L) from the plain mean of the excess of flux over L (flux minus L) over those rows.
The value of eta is 0.8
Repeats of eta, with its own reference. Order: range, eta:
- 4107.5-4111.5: 0.5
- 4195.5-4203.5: 0.7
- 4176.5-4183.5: 0.6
